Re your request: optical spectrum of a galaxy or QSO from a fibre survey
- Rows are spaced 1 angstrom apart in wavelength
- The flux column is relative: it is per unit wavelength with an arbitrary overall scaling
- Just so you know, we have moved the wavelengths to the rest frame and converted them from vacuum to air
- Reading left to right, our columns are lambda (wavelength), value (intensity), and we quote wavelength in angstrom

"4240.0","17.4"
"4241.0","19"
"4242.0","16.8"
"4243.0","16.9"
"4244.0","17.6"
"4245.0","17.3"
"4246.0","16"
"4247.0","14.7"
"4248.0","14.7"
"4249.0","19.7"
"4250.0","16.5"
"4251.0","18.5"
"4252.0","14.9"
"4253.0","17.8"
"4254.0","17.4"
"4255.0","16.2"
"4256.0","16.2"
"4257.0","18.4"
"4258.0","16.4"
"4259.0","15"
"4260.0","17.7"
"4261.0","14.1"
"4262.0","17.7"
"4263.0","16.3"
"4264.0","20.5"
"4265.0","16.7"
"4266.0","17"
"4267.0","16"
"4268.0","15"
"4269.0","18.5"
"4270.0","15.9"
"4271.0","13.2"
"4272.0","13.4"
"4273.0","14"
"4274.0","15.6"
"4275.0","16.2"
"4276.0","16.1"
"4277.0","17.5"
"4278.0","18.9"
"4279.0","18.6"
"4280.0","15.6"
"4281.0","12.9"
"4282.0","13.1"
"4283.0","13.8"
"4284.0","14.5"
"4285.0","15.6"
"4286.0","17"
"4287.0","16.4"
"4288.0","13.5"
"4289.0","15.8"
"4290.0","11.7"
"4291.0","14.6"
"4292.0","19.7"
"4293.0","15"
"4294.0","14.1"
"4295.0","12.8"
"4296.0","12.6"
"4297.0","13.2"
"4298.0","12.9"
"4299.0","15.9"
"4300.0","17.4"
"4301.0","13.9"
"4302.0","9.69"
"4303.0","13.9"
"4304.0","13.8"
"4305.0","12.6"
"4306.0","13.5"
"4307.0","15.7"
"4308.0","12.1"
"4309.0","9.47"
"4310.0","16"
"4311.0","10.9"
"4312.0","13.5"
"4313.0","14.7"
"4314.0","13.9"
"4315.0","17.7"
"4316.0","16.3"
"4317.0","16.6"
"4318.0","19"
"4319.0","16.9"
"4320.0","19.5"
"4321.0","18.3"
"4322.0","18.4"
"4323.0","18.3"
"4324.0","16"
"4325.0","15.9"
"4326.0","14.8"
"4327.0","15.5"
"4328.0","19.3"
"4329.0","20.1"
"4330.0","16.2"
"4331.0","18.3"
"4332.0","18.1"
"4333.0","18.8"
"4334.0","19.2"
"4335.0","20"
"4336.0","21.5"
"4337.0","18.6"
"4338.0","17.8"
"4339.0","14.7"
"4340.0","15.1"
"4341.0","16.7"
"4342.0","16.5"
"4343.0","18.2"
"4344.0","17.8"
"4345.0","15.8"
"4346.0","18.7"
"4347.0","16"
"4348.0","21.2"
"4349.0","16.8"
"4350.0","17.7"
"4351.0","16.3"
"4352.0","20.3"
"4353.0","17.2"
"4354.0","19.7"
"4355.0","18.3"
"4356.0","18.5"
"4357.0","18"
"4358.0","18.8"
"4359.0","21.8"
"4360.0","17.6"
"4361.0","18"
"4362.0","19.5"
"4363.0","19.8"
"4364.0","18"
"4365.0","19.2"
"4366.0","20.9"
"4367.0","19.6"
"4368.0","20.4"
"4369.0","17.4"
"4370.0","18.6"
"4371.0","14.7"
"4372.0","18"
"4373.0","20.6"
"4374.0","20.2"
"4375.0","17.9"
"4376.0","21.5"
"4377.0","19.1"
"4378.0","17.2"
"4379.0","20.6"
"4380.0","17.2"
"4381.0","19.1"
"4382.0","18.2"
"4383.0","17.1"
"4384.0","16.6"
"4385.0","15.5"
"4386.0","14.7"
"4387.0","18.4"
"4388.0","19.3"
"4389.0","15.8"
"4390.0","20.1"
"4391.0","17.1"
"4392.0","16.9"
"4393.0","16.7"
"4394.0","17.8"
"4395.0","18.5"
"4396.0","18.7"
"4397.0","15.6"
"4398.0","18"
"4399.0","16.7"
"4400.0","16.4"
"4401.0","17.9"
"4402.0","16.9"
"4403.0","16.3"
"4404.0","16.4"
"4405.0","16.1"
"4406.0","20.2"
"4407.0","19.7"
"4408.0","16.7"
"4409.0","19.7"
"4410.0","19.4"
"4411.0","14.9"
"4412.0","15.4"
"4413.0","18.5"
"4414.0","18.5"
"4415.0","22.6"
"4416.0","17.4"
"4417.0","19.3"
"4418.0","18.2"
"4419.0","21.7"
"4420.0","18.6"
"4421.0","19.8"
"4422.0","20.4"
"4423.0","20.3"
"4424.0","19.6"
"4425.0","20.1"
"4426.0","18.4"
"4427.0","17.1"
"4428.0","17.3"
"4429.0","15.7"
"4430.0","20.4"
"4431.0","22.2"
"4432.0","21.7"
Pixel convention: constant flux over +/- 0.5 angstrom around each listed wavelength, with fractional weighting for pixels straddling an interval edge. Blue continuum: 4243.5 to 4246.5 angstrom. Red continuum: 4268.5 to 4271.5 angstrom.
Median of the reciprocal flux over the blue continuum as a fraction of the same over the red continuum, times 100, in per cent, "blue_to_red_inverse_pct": 92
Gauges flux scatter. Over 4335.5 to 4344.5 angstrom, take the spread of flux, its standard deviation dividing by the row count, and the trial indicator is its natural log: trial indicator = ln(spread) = 0.65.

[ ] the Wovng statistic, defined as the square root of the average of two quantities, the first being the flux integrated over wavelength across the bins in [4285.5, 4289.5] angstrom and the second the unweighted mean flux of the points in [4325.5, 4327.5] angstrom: 6.2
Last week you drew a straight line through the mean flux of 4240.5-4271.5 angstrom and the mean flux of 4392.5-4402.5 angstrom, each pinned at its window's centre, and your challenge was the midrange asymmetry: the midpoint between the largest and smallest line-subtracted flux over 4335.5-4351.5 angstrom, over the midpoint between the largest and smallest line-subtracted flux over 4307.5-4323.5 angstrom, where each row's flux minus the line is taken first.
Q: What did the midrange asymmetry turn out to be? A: -0.41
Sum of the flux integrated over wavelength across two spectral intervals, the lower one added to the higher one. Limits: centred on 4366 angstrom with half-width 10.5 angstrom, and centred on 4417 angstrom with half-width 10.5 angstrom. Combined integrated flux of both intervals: 795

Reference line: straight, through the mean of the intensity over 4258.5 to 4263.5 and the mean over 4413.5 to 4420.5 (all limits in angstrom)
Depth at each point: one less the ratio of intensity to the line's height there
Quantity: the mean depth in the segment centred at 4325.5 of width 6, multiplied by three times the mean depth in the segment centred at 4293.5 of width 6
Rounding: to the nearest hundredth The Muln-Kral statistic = 0.02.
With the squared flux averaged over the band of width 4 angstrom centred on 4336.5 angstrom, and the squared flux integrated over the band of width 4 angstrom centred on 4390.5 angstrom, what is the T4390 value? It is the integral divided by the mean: 3.2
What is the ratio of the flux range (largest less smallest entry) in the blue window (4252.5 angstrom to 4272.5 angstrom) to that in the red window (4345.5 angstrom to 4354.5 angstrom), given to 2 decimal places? 1.40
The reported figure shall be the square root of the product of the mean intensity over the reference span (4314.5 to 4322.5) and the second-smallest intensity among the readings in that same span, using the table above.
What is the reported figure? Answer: 17.2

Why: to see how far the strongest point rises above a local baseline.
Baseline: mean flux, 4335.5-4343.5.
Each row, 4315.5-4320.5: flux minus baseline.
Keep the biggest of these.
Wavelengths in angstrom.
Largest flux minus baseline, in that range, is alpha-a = 2.1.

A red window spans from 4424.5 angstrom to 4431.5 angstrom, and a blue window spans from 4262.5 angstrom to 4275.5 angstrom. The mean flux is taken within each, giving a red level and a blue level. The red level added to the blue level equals 34.8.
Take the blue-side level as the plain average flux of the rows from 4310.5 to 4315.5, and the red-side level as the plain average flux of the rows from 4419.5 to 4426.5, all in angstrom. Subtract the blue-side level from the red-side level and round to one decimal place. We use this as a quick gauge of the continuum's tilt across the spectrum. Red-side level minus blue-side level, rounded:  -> 5.5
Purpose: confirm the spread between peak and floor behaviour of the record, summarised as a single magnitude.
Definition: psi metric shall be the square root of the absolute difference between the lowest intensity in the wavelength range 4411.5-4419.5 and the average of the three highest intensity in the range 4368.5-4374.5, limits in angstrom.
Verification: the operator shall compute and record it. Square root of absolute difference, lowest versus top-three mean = 2.10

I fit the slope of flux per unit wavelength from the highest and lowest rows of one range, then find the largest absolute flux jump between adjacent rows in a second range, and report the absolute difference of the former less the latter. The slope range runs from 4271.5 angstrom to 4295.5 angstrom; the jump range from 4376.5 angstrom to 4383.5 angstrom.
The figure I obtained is 3.4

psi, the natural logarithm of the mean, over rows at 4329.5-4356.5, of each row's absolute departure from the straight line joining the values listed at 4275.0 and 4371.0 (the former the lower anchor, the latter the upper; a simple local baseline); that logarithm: 1.0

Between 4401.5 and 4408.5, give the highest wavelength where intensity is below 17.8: 4408.0 angstrom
